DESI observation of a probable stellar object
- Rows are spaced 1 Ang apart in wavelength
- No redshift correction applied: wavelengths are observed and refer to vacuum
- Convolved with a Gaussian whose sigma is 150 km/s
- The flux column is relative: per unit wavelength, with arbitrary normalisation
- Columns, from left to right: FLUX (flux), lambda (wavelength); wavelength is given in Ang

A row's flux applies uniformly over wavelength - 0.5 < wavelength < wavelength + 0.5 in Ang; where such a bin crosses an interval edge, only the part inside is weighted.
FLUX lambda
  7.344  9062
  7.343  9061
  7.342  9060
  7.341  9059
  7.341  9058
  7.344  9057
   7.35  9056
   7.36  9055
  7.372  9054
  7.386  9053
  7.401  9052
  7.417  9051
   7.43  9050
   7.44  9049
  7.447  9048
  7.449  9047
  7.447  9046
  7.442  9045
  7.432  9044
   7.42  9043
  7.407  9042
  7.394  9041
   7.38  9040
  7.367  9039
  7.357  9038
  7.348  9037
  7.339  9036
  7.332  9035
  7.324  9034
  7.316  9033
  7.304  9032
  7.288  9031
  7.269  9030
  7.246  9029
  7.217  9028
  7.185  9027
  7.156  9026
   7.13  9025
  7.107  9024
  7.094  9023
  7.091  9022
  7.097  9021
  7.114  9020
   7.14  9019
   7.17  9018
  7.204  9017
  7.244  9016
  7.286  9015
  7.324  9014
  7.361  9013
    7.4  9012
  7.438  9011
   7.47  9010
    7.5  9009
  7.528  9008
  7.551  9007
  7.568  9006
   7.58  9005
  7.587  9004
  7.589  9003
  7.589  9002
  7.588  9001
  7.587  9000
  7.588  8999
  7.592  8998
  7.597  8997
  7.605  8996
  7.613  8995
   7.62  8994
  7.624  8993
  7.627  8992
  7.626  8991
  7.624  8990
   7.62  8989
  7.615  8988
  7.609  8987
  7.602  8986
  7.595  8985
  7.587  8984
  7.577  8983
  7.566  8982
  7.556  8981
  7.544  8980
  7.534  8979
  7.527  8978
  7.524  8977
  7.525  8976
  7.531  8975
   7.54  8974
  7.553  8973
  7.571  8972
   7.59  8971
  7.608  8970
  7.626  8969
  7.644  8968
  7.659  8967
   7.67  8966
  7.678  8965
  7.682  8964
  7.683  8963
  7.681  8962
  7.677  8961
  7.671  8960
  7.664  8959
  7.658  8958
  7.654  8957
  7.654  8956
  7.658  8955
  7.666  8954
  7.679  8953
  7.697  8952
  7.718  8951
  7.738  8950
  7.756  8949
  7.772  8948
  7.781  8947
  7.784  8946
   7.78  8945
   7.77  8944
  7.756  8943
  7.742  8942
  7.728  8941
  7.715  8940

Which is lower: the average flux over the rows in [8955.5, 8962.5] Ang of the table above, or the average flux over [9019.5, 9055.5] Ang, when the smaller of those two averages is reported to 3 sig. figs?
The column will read 7.31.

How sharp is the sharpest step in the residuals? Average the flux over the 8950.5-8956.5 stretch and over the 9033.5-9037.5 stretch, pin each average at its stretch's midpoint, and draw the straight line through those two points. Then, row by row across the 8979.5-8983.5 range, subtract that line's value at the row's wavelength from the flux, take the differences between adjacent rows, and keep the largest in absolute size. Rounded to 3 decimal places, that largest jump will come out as 0.016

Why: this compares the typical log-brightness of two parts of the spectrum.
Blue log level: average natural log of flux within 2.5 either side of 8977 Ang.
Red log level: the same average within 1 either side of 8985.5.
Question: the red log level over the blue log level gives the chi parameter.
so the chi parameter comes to 1.00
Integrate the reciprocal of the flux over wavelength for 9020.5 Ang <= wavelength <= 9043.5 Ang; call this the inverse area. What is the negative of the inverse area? -3.2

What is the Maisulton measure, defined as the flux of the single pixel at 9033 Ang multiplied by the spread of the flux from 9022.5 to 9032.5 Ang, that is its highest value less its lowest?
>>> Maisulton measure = 1.5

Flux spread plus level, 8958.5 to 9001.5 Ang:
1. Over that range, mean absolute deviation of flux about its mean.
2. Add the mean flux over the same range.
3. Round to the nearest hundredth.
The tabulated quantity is 7.64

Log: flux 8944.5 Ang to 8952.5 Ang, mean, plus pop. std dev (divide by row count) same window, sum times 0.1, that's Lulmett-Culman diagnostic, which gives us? 0.78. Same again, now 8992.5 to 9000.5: 0.76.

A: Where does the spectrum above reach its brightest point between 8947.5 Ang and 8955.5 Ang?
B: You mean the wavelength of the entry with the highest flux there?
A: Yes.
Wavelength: 8948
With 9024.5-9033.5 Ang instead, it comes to 9033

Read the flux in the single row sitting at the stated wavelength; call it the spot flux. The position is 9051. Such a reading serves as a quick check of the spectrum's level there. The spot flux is 7.417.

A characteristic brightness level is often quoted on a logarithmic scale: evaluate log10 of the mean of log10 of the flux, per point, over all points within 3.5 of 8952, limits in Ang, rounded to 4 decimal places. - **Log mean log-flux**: -0.0523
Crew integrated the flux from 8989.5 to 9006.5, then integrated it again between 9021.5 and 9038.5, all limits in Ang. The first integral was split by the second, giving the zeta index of 1.05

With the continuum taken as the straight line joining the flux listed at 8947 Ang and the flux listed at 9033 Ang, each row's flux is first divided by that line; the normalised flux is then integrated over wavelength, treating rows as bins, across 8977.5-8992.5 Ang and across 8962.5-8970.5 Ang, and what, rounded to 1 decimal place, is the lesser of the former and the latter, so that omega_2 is 8.0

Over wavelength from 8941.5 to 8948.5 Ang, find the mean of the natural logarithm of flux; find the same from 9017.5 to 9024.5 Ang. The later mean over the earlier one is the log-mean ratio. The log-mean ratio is 0.957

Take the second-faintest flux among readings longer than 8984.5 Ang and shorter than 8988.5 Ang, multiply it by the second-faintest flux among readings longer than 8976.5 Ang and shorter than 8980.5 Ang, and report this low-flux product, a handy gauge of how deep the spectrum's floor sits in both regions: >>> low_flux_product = 57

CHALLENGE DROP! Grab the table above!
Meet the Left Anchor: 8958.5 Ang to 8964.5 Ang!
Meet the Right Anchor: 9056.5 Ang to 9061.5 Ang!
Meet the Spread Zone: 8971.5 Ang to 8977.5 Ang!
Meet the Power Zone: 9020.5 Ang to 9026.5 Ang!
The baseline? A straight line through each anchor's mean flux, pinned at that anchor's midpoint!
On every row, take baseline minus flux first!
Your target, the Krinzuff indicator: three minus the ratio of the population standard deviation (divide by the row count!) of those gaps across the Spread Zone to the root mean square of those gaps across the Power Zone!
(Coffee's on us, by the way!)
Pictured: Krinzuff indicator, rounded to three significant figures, 2.97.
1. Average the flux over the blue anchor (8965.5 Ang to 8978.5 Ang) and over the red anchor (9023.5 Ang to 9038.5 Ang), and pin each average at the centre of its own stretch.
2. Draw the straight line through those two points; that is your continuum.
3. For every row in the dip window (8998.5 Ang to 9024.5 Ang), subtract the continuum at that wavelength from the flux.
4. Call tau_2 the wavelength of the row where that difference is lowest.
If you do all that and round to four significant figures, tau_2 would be 9022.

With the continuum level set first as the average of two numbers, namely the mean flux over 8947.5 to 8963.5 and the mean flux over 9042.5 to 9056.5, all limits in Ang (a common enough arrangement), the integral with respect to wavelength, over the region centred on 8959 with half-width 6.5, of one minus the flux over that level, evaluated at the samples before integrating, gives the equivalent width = -0.2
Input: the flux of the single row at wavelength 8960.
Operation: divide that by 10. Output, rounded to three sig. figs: 0.767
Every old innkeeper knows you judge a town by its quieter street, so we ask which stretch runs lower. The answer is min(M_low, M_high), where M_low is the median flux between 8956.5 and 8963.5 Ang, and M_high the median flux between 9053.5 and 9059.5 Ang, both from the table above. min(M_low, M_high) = 7.35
